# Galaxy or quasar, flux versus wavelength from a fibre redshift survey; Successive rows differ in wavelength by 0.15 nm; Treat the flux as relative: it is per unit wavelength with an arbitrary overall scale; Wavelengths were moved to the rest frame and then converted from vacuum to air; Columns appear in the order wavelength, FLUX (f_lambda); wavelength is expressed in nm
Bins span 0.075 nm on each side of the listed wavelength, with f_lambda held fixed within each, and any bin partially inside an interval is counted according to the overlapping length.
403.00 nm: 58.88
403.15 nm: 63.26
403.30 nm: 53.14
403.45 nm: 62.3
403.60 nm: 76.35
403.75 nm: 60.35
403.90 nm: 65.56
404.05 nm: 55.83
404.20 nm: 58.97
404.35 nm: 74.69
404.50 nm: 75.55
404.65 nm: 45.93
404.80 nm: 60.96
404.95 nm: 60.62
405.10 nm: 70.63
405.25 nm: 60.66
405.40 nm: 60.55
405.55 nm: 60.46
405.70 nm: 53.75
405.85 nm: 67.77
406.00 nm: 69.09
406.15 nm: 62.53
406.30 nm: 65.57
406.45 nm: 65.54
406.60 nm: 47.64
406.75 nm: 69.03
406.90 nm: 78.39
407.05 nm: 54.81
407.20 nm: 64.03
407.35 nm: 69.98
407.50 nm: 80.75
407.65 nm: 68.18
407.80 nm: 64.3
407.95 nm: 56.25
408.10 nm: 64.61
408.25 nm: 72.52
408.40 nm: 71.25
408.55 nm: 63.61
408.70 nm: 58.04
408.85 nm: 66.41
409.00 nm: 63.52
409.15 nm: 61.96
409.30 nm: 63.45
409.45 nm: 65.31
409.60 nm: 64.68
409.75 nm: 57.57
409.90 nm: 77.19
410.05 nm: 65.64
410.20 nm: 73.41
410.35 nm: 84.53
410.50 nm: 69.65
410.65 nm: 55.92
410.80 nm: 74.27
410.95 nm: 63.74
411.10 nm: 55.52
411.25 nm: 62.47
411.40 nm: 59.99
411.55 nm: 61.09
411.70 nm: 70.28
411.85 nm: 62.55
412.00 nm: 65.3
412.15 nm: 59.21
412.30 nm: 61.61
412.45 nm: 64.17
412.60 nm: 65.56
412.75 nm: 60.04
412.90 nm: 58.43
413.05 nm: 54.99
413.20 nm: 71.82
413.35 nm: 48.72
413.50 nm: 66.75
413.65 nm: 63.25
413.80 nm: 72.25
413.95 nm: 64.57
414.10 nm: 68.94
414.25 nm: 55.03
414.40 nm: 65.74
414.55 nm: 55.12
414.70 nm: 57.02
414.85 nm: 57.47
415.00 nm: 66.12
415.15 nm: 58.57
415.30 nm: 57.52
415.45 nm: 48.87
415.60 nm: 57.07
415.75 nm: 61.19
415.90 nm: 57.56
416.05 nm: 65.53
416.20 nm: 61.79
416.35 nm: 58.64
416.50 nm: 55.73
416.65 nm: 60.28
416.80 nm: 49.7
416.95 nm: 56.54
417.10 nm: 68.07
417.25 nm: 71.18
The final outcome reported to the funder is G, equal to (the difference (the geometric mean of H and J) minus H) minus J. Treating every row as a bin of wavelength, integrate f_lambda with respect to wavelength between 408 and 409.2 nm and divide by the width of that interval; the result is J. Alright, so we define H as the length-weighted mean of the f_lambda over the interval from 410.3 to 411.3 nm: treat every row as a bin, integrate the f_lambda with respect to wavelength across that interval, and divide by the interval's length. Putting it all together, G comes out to -65.7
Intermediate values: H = 66.2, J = 65.1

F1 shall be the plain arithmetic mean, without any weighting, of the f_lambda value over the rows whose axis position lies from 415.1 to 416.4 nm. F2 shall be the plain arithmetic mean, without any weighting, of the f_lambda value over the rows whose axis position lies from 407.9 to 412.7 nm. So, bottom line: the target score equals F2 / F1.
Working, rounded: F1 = 58.5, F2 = 65.0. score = 1.11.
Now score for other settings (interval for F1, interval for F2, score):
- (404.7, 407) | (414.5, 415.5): 0.90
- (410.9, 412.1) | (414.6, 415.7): 0.92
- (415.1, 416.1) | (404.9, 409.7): 1.11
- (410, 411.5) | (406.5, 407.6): 1.00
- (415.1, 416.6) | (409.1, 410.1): 1.12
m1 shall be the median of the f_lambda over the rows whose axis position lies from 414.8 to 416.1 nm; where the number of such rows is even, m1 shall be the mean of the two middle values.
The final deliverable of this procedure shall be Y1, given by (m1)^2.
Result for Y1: 3313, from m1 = 57.6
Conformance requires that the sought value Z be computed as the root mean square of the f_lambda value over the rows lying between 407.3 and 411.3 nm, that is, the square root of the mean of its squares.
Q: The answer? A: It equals 67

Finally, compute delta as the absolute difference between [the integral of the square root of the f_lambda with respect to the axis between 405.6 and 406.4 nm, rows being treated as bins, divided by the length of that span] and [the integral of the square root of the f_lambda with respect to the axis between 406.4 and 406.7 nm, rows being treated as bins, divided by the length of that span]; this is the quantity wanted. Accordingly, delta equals 0.46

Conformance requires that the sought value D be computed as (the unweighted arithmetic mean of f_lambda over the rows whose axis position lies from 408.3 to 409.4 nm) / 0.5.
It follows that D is 128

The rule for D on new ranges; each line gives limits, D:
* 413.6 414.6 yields 127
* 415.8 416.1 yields 123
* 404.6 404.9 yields 107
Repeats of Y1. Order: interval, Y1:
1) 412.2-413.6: 3796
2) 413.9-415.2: 3430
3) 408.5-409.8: 4035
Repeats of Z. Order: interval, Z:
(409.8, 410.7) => 72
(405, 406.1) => 64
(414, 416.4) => 60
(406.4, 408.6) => 67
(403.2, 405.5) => 63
